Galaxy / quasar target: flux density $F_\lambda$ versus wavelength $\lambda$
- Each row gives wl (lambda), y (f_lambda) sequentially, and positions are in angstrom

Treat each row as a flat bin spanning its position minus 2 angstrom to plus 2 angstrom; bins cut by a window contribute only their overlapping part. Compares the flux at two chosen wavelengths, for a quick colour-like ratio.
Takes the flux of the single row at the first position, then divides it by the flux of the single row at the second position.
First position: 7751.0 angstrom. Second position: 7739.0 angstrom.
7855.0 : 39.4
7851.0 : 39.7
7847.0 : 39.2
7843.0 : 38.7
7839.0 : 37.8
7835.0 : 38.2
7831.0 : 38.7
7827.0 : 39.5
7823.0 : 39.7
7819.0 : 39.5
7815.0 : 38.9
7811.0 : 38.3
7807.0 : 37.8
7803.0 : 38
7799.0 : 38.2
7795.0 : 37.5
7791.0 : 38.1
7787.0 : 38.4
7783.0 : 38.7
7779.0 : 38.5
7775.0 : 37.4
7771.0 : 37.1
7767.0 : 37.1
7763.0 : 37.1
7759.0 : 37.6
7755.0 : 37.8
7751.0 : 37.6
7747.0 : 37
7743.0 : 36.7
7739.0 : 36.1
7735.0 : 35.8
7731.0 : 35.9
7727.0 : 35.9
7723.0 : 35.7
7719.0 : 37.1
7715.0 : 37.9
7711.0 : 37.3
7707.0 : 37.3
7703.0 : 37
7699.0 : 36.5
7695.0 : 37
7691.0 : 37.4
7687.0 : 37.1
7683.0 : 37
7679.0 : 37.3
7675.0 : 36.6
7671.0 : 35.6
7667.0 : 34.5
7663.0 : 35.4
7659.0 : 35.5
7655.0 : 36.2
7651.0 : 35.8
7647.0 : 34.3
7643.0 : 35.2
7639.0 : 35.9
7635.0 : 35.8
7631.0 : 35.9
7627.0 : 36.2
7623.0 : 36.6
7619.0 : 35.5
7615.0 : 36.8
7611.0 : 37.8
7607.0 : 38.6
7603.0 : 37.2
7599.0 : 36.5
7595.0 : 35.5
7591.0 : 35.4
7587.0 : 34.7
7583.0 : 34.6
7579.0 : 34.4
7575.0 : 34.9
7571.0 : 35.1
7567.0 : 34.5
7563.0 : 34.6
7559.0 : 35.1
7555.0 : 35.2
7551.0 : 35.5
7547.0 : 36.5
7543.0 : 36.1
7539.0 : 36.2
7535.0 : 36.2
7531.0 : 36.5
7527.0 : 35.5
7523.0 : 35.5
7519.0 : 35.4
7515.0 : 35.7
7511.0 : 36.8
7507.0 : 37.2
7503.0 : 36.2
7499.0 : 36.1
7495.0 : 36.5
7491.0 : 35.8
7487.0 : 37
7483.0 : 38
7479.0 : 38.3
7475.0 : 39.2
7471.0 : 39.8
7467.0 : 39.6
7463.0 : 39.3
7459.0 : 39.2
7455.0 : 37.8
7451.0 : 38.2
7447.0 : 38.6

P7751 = 1.04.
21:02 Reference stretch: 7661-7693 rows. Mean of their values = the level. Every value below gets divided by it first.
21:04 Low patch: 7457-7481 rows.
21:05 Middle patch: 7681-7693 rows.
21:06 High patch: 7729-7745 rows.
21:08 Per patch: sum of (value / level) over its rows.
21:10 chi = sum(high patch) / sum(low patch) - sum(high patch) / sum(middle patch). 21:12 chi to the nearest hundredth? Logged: -0.68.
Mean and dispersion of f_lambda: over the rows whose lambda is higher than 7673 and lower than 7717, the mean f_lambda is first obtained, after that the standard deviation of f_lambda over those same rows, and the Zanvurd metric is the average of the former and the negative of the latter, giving 18.4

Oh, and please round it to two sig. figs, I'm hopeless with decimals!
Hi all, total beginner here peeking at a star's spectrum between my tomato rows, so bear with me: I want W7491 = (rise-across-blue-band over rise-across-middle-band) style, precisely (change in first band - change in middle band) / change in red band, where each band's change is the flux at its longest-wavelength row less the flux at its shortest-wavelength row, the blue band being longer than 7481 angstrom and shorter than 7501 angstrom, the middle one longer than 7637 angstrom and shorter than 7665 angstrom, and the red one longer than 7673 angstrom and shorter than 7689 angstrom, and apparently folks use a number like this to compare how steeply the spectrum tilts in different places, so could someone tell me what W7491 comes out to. -2.8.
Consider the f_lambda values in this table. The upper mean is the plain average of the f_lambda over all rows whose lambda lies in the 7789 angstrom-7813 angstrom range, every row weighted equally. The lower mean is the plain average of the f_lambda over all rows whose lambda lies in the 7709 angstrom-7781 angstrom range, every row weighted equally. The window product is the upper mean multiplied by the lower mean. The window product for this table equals 1405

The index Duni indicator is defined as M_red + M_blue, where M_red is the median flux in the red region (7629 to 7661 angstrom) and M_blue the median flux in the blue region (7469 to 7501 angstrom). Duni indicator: 73.3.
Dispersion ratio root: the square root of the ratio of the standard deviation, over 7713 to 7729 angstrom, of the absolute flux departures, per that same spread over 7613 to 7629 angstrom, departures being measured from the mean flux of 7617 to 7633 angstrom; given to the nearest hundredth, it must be 1.75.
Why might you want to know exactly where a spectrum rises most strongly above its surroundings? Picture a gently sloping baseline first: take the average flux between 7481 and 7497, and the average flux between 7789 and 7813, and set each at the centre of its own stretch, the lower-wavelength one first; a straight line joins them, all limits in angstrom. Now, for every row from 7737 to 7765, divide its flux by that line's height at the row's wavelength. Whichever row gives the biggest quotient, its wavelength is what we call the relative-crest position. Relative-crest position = 7755.0 angstrom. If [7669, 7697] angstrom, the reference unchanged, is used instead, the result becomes 7691.0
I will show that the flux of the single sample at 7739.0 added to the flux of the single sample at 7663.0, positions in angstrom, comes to 71.5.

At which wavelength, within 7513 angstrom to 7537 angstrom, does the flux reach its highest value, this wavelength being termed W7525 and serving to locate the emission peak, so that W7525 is 7531.0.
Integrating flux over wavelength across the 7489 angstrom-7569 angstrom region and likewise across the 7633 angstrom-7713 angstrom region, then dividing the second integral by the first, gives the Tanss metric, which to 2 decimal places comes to 1.01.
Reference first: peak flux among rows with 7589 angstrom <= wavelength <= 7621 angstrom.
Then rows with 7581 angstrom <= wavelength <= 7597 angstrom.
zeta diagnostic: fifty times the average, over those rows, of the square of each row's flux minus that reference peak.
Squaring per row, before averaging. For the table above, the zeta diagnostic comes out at 638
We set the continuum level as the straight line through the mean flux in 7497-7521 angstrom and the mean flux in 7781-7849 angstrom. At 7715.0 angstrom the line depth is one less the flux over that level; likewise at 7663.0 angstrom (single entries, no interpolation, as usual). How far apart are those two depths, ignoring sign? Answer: 0.056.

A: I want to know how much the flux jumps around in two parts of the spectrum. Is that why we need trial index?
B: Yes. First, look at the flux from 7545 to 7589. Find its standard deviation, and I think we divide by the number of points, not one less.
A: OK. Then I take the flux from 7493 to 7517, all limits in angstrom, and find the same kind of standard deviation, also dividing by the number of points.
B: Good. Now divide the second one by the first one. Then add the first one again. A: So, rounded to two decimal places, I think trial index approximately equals 1.43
